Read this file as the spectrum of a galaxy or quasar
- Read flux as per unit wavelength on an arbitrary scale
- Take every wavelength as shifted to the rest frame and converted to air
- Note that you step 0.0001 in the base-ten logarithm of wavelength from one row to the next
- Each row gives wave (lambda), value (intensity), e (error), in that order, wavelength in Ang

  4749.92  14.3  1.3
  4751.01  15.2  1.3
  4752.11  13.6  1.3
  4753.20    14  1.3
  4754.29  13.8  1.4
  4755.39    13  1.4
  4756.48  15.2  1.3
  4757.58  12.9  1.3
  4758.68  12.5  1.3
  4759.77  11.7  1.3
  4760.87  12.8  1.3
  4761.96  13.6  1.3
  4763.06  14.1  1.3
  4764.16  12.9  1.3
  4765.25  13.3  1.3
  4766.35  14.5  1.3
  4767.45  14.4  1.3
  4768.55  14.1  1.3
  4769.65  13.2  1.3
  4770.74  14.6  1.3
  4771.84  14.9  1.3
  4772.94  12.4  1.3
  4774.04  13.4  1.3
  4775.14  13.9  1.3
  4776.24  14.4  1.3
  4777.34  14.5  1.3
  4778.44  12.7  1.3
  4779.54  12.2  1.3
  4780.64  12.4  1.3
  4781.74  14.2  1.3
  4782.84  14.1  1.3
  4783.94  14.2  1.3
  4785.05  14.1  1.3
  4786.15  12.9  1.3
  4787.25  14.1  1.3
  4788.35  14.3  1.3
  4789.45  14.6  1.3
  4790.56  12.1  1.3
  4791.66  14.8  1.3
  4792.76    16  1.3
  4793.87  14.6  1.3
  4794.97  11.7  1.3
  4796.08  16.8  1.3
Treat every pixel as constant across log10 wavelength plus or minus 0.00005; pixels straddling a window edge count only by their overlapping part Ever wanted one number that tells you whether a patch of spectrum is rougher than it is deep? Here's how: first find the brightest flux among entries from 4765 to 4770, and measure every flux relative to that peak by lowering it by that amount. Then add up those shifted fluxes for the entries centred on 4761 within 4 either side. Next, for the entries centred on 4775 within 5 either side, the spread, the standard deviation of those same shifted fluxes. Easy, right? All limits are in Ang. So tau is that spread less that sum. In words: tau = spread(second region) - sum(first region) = 12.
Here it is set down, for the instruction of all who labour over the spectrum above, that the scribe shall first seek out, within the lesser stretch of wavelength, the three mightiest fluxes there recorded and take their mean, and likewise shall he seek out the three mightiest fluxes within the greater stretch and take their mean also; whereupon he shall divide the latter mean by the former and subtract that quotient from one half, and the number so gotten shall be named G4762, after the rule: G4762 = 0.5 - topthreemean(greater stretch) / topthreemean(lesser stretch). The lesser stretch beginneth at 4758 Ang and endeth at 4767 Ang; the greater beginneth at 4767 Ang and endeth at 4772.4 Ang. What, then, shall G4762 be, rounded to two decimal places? -0.54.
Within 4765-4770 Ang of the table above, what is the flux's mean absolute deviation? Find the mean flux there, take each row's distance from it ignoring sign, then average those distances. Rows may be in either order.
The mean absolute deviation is 0.520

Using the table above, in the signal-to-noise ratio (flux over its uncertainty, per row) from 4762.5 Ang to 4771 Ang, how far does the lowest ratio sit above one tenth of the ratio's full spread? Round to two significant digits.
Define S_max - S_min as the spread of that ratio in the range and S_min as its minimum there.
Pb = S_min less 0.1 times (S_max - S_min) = 9.8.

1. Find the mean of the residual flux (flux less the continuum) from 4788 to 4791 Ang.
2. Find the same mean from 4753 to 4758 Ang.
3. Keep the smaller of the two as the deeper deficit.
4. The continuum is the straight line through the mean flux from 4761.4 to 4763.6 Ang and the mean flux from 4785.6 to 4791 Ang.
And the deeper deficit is -0.1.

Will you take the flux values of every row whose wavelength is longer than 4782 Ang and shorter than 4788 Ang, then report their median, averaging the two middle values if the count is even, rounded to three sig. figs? 14.1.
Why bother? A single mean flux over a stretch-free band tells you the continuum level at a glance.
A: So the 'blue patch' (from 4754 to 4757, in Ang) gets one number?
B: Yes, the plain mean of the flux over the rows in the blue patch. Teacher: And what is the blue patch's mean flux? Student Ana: 14.0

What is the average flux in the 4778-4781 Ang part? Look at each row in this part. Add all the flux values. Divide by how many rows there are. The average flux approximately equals 12.4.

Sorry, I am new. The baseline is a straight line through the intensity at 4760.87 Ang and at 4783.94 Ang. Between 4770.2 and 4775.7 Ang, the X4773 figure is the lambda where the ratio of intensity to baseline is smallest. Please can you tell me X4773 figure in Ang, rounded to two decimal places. 4772.94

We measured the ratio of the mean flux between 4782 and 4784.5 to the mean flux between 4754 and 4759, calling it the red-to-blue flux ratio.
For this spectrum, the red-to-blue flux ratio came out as 1.05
